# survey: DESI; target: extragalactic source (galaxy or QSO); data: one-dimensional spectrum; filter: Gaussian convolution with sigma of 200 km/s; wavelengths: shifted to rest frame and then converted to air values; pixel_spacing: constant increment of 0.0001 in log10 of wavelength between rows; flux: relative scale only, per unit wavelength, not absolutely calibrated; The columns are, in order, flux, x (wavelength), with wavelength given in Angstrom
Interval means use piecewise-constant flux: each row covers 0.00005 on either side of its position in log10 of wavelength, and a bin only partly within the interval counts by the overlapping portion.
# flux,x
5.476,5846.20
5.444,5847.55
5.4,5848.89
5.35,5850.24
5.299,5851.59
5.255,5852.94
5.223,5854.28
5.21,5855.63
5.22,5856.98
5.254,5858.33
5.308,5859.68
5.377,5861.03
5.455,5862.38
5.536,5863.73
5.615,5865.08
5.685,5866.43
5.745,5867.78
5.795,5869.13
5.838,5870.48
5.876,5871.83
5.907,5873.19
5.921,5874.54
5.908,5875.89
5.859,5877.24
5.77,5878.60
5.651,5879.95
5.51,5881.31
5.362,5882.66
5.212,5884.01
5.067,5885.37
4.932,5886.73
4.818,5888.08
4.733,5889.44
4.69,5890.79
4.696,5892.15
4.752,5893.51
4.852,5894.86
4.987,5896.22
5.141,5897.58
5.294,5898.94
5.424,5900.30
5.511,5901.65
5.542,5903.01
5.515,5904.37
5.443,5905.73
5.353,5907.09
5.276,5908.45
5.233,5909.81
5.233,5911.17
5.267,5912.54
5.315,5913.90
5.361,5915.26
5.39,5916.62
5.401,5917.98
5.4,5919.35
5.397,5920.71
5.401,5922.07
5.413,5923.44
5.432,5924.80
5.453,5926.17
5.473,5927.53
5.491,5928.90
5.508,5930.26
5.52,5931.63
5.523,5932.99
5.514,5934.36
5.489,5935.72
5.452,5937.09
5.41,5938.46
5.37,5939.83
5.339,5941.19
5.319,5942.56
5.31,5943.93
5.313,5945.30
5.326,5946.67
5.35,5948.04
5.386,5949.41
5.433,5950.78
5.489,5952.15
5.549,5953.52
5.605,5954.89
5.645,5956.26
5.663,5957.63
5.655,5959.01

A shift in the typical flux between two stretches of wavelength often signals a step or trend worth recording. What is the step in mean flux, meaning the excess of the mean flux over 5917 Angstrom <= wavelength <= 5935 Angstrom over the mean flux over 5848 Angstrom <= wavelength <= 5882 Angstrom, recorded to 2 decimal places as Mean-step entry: -0.10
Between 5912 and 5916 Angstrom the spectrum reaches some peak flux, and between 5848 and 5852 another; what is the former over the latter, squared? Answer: 0.99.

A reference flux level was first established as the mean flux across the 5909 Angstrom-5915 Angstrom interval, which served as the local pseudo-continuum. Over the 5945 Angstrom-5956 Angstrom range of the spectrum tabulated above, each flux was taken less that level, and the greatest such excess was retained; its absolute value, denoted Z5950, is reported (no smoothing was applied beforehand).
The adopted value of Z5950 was 0.34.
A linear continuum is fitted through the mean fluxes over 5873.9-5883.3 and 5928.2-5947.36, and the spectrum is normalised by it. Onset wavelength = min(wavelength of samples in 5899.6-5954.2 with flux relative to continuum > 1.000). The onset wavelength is 5927.53 Angstrom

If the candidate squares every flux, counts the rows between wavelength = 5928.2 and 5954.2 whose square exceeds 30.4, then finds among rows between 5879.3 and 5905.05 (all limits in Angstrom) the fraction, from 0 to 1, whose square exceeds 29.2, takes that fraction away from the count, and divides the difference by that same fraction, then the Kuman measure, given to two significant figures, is 12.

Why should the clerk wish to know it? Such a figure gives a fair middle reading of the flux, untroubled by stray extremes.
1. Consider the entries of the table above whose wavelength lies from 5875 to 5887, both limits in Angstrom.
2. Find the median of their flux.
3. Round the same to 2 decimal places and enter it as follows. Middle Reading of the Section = 5.51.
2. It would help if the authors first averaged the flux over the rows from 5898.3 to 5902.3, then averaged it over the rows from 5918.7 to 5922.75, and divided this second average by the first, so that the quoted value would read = 1.00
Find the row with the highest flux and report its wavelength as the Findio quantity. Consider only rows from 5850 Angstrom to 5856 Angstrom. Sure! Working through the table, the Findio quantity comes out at 5850.24 Angstrom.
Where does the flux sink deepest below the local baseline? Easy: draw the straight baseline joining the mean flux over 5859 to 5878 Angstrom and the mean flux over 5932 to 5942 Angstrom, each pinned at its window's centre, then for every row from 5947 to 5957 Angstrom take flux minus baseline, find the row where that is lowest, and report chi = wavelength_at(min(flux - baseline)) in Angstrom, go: 5948.04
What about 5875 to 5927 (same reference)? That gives 5890.79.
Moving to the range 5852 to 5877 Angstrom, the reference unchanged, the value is 5855.63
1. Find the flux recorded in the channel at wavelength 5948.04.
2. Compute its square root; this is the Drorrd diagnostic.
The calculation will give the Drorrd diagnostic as 2.31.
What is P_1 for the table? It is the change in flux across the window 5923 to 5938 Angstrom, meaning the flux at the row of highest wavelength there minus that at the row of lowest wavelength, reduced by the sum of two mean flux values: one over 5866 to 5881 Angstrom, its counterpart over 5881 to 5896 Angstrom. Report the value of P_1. -10.7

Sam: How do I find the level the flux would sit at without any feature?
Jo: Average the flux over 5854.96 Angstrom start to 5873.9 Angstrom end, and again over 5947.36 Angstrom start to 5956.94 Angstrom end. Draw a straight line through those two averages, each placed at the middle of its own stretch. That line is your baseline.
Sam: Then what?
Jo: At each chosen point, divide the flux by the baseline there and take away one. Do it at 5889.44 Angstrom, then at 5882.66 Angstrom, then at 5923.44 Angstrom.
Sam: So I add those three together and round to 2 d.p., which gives -0.20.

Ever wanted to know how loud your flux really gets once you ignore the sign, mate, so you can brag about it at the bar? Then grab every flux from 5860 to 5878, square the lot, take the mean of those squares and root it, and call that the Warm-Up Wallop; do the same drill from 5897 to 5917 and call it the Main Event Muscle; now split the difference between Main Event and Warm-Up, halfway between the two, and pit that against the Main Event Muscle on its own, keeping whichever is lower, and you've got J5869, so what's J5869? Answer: 5.35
